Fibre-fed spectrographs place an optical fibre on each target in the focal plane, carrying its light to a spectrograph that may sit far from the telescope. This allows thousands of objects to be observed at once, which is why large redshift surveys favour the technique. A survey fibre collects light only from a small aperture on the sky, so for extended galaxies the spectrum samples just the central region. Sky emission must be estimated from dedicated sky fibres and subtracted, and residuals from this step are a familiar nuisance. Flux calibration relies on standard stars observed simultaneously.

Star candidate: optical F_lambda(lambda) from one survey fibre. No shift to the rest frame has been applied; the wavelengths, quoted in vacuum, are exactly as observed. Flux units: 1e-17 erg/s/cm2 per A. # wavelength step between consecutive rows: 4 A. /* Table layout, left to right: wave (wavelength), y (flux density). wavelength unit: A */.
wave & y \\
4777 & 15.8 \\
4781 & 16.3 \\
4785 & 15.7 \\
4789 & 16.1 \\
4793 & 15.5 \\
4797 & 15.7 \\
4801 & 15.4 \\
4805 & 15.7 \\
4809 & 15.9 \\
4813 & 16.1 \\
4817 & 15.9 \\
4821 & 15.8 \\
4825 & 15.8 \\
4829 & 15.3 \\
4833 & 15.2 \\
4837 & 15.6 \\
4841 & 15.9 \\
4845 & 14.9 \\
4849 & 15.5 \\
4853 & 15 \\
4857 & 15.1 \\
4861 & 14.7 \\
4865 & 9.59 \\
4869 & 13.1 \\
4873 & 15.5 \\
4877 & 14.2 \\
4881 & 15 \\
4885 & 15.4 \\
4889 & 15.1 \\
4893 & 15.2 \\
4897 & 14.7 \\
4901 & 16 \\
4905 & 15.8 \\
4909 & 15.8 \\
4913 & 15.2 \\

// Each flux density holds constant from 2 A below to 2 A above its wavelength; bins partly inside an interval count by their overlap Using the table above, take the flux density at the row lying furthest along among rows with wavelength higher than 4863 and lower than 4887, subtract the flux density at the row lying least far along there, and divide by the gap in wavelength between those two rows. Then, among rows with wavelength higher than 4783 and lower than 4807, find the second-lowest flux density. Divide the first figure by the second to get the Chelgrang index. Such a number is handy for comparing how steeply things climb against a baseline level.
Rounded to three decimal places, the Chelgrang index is 0.019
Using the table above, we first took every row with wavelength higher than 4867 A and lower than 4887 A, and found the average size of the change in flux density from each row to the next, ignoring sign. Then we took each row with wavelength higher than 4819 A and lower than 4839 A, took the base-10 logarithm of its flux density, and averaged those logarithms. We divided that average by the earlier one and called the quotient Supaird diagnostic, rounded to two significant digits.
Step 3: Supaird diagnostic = 0.97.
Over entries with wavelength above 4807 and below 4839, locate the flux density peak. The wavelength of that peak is 4813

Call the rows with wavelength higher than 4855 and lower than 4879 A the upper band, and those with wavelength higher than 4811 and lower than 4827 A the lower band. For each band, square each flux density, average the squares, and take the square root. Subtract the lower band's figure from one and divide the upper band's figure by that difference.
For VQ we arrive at -0.93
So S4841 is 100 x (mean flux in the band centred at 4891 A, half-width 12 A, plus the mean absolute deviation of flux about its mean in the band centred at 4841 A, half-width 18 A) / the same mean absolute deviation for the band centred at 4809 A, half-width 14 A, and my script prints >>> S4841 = 9756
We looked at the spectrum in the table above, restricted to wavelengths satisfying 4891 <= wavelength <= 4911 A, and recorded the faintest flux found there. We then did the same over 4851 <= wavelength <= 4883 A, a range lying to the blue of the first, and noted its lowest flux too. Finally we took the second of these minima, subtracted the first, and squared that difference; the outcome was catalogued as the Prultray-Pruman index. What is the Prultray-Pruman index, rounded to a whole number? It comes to 26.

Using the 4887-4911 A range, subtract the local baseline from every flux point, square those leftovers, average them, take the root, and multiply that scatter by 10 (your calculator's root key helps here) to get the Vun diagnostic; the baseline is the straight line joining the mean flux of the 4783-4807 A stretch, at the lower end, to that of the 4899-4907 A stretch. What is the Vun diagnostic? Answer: 6.5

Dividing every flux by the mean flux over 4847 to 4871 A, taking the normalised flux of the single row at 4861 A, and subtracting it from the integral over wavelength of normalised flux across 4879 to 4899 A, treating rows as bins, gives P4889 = 21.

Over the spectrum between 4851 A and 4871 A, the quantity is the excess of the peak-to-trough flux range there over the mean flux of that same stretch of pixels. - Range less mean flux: -8.0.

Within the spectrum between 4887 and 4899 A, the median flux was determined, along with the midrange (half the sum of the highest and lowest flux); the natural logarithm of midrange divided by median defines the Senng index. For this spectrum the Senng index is -0.0100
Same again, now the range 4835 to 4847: -0.0129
